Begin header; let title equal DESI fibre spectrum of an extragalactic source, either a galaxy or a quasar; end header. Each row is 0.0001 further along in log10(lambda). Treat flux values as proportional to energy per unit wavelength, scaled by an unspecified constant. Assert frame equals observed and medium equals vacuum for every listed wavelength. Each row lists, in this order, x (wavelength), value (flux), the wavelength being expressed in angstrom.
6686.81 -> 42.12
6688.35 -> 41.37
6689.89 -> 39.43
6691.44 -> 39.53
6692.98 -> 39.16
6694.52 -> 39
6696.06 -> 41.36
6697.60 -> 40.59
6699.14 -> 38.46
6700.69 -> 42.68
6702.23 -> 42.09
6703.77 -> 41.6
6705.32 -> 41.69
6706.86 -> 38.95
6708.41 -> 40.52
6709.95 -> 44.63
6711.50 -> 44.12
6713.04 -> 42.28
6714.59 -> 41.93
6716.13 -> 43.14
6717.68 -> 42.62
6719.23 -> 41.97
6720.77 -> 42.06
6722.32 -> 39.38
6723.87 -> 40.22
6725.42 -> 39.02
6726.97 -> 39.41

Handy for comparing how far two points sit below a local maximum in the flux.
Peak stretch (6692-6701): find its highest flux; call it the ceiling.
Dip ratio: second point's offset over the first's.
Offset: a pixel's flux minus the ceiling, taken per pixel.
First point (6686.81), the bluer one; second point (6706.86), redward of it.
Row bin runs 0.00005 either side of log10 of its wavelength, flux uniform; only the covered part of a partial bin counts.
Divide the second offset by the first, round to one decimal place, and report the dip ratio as 6.7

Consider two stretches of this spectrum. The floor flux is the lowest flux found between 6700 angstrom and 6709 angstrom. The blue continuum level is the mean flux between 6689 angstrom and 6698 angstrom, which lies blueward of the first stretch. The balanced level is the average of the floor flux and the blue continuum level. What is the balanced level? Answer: 39.4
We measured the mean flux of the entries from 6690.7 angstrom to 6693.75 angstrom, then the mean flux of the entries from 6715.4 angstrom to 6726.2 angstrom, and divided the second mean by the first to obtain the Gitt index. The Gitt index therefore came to 1.05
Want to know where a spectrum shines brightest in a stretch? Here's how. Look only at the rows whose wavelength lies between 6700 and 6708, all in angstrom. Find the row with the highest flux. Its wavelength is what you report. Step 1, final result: 6700.69 angstrom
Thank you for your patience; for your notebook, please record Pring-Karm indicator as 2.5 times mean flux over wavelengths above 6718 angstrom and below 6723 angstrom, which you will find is 103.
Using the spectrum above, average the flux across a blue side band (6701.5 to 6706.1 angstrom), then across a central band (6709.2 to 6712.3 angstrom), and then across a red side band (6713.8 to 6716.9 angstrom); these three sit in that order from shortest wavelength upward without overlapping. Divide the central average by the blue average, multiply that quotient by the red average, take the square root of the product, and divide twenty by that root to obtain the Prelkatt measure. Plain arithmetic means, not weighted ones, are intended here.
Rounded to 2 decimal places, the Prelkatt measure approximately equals 2.98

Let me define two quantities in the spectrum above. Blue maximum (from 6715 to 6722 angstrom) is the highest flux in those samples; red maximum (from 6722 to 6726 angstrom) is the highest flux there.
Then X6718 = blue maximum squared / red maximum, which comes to 46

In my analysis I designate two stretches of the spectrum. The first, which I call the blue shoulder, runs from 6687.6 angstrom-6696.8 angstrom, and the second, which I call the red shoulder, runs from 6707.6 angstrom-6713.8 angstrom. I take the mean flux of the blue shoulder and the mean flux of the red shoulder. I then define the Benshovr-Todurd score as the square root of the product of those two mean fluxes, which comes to 41.4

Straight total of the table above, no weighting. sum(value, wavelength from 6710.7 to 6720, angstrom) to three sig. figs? 256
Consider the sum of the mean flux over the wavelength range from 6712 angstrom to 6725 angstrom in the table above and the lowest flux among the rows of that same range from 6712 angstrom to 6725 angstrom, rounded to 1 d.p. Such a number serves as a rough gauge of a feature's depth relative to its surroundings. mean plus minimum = 81.1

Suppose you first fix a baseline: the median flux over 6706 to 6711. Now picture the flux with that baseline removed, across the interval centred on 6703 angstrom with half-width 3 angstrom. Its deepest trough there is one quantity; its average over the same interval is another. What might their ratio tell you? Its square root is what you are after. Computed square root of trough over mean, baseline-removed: 0.85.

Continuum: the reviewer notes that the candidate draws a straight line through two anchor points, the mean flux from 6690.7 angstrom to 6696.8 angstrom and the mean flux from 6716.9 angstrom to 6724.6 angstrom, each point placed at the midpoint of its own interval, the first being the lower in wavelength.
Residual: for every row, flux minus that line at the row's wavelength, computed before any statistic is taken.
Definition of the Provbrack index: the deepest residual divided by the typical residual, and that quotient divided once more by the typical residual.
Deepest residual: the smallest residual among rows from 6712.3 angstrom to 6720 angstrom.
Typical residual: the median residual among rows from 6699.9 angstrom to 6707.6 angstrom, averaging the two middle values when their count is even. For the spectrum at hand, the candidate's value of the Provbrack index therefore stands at 0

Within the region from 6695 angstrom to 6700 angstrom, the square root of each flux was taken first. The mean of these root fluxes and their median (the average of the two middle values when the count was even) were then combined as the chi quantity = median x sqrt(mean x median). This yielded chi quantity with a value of 40.5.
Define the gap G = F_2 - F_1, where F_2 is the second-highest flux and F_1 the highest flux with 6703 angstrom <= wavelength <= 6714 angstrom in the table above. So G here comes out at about -0.51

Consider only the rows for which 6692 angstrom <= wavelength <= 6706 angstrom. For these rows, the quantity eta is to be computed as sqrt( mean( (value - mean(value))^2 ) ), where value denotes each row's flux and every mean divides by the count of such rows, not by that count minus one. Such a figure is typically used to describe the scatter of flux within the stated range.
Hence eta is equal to 1.43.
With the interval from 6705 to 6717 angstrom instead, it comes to 1.74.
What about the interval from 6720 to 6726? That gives 1.17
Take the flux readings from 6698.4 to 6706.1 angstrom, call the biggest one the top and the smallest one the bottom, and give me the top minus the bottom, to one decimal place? 4.2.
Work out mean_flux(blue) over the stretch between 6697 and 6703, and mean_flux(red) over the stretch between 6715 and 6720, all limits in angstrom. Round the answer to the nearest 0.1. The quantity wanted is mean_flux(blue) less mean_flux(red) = -1.6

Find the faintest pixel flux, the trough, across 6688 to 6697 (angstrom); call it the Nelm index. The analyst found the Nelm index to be 39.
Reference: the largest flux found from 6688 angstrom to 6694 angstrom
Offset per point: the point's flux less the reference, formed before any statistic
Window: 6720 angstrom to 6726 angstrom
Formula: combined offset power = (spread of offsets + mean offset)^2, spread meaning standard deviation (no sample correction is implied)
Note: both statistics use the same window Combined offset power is 0.0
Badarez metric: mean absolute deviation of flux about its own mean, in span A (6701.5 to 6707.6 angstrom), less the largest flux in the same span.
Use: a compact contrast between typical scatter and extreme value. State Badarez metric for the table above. -41.0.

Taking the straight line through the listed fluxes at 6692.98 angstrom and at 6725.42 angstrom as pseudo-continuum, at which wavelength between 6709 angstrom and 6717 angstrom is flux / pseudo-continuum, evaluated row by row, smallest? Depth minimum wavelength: 6714.59 angstrom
